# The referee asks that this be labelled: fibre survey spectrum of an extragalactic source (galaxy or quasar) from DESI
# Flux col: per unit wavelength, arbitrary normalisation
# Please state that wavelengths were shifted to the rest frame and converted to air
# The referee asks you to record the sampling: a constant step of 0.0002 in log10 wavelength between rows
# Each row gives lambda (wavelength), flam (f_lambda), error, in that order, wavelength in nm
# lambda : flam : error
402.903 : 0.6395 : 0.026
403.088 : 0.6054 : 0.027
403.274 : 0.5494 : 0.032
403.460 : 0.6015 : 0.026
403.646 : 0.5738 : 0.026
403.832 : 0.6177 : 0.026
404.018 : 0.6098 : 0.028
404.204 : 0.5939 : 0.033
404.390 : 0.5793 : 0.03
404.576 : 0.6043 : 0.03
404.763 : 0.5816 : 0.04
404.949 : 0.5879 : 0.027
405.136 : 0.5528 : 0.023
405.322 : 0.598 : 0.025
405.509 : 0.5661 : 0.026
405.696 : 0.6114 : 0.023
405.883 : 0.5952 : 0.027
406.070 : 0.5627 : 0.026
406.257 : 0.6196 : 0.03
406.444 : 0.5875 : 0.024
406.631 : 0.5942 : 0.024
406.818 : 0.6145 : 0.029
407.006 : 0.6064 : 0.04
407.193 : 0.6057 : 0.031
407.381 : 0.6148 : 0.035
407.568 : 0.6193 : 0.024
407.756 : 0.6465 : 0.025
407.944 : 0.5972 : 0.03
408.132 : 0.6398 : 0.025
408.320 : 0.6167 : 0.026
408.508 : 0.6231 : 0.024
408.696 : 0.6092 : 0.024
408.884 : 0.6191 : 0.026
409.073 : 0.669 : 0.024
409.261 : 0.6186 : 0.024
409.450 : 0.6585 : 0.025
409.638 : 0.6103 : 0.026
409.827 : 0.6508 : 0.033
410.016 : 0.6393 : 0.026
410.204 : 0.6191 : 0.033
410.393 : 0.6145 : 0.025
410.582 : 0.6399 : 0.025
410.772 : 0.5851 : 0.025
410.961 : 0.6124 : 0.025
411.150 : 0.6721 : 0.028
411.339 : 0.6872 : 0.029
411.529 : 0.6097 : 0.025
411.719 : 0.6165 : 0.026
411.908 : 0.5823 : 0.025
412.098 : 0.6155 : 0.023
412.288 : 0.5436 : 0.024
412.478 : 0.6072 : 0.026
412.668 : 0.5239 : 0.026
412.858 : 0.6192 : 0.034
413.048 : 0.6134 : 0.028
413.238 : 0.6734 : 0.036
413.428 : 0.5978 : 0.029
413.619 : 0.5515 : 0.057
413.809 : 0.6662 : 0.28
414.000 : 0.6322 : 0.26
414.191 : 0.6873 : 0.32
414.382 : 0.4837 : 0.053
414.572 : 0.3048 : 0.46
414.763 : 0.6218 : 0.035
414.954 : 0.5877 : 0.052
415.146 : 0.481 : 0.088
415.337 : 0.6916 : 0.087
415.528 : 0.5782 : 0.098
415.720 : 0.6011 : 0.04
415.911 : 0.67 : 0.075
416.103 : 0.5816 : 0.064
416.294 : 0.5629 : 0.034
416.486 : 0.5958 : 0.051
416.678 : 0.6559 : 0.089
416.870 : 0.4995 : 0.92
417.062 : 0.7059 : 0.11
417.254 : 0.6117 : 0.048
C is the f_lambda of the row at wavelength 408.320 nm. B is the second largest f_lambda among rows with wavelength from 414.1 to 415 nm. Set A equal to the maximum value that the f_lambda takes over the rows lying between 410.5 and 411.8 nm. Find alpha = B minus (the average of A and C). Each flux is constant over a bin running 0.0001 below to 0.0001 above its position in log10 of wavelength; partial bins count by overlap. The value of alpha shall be -0.030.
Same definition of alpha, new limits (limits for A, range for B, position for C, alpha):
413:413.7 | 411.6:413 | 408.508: -0.032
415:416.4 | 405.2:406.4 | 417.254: -0.040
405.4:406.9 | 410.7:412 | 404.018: 0.057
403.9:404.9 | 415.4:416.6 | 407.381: -0.011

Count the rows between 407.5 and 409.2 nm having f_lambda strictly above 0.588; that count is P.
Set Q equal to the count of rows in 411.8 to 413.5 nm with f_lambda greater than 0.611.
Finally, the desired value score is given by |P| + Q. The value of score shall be 13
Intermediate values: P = 9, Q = 4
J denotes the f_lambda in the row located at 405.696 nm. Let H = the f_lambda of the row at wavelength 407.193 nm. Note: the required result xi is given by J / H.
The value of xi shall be 1.01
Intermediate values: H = 0.6057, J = 0.6114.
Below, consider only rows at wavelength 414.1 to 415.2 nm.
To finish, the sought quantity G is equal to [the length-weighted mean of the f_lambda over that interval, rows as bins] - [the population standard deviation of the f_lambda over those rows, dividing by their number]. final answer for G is 0.41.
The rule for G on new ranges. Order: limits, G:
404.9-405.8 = 0.56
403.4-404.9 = 0.58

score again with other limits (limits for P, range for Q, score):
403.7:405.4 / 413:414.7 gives 10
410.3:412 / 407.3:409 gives 14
